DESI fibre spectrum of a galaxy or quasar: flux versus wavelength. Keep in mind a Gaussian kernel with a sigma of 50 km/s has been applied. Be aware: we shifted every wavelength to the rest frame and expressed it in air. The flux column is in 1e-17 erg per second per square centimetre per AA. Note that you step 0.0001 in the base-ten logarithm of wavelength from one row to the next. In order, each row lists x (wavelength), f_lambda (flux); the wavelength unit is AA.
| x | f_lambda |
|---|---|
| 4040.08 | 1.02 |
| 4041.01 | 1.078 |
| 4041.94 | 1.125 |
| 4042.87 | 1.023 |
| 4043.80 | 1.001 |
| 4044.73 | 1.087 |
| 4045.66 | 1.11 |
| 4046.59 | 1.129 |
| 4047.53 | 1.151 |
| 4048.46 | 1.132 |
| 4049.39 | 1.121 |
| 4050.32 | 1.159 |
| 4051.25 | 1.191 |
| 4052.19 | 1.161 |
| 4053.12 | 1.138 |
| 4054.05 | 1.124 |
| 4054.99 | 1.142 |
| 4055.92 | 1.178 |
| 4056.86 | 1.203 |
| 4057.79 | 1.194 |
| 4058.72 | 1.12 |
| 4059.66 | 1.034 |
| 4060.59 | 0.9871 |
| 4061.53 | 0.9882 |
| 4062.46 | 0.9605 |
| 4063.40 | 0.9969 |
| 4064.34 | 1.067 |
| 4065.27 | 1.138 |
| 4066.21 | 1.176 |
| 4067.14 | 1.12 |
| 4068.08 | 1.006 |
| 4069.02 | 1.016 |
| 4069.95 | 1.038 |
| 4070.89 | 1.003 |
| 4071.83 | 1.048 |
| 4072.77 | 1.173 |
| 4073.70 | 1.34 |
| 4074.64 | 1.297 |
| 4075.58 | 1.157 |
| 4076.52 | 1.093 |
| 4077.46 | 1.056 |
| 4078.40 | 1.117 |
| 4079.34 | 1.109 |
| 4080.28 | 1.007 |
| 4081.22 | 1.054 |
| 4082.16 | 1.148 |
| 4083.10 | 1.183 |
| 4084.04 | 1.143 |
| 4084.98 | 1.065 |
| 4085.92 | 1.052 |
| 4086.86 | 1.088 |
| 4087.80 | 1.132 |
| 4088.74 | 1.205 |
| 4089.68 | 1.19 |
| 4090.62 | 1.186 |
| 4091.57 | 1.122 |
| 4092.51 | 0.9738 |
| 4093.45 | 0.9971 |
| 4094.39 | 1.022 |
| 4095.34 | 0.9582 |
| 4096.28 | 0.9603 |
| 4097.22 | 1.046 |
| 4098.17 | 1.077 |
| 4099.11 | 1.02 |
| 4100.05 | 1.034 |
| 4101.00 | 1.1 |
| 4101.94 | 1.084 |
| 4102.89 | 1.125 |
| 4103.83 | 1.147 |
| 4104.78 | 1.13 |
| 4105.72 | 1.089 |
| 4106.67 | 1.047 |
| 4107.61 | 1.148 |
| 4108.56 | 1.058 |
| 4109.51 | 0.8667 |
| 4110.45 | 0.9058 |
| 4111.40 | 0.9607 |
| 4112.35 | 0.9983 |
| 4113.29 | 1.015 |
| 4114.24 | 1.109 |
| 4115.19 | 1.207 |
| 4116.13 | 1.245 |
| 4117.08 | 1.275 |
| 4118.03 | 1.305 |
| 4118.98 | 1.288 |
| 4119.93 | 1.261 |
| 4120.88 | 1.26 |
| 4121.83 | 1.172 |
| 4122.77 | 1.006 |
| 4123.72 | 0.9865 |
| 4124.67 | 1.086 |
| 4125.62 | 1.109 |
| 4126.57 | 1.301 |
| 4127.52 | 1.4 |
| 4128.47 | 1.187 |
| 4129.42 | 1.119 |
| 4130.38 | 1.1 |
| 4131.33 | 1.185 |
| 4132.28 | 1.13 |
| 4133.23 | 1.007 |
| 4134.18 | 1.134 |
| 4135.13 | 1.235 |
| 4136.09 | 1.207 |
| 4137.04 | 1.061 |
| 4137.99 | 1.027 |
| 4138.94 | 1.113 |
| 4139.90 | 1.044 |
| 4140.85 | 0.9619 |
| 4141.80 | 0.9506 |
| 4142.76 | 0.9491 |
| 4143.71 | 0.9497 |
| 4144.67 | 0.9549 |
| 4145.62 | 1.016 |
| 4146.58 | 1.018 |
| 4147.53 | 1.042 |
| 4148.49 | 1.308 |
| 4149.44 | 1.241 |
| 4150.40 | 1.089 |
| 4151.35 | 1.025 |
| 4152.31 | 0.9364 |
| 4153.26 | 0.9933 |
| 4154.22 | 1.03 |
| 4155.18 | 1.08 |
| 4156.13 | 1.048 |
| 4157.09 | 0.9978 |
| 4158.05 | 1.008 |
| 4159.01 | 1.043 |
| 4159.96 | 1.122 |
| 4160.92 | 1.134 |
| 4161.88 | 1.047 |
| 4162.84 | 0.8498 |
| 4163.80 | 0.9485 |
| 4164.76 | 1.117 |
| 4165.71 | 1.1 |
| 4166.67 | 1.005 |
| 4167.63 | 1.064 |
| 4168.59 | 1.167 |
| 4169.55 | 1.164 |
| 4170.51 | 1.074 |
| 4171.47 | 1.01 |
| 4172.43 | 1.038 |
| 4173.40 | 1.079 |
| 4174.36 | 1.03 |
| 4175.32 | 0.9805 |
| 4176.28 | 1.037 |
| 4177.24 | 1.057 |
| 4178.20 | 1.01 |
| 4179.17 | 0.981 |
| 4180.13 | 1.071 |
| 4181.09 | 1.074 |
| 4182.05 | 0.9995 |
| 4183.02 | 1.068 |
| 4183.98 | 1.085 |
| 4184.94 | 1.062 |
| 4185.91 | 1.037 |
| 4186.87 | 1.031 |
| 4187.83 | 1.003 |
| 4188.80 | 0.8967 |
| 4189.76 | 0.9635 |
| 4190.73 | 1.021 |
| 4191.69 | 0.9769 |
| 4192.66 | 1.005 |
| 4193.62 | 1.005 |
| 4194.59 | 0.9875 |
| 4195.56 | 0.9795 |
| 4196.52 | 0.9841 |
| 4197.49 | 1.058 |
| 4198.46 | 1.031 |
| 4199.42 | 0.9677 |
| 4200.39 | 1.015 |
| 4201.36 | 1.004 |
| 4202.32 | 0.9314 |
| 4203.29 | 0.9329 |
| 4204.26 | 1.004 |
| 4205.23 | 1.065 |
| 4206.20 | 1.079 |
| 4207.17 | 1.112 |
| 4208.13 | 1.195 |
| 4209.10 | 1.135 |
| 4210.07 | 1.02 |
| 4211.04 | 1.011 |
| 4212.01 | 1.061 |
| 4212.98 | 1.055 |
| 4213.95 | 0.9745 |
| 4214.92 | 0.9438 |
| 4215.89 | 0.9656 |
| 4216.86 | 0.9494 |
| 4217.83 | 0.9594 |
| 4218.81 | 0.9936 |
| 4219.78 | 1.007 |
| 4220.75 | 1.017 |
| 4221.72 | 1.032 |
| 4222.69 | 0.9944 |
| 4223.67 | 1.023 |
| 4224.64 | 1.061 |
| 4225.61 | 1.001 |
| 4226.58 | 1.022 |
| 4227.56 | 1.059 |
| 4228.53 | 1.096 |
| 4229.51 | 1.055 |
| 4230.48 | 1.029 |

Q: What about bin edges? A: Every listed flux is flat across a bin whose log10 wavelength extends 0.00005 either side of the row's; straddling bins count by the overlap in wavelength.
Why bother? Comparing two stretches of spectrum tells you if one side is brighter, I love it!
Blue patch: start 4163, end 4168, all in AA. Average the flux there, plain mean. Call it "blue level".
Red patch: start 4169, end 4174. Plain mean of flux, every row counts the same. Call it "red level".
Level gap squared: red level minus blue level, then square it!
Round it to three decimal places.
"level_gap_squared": 0.001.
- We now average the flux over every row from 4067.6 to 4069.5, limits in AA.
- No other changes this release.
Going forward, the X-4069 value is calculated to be 1.01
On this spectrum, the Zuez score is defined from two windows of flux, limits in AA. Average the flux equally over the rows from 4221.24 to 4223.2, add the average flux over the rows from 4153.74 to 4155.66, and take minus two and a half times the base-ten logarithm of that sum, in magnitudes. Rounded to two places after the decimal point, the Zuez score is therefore -0.79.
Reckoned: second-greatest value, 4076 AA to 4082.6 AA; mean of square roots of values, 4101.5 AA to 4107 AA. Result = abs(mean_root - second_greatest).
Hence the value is 0.067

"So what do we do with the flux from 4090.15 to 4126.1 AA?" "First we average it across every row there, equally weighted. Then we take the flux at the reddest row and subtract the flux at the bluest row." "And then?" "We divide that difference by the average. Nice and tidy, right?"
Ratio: -0.07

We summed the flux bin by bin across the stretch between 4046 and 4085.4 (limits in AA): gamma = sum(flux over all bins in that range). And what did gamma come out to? 47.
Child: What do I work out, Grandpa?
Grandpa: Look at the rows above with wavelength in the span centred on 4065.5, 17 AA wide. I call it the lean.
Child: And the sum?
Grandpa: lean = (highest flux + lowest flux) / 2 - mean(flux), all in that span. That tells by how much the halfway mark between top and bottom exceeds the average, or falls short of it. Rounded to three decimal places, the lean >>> 0.072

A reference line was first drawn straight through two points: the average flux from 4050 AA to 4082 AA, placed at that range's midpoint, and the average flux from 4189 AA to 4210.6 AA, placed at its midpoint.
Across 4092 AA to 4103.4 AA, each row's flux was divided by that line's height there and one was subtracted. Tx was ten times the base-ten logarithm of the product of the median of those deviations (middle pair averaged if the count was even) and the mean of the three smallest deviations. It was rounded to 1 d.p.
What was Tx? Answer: -22.2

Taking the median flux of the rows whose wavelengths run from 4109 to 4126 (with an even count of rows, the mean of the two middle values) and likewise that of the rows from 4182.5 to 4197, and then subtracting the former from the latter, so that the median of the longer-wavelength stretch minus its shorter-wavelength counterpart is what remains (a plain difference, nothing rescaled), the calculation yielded -0.104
